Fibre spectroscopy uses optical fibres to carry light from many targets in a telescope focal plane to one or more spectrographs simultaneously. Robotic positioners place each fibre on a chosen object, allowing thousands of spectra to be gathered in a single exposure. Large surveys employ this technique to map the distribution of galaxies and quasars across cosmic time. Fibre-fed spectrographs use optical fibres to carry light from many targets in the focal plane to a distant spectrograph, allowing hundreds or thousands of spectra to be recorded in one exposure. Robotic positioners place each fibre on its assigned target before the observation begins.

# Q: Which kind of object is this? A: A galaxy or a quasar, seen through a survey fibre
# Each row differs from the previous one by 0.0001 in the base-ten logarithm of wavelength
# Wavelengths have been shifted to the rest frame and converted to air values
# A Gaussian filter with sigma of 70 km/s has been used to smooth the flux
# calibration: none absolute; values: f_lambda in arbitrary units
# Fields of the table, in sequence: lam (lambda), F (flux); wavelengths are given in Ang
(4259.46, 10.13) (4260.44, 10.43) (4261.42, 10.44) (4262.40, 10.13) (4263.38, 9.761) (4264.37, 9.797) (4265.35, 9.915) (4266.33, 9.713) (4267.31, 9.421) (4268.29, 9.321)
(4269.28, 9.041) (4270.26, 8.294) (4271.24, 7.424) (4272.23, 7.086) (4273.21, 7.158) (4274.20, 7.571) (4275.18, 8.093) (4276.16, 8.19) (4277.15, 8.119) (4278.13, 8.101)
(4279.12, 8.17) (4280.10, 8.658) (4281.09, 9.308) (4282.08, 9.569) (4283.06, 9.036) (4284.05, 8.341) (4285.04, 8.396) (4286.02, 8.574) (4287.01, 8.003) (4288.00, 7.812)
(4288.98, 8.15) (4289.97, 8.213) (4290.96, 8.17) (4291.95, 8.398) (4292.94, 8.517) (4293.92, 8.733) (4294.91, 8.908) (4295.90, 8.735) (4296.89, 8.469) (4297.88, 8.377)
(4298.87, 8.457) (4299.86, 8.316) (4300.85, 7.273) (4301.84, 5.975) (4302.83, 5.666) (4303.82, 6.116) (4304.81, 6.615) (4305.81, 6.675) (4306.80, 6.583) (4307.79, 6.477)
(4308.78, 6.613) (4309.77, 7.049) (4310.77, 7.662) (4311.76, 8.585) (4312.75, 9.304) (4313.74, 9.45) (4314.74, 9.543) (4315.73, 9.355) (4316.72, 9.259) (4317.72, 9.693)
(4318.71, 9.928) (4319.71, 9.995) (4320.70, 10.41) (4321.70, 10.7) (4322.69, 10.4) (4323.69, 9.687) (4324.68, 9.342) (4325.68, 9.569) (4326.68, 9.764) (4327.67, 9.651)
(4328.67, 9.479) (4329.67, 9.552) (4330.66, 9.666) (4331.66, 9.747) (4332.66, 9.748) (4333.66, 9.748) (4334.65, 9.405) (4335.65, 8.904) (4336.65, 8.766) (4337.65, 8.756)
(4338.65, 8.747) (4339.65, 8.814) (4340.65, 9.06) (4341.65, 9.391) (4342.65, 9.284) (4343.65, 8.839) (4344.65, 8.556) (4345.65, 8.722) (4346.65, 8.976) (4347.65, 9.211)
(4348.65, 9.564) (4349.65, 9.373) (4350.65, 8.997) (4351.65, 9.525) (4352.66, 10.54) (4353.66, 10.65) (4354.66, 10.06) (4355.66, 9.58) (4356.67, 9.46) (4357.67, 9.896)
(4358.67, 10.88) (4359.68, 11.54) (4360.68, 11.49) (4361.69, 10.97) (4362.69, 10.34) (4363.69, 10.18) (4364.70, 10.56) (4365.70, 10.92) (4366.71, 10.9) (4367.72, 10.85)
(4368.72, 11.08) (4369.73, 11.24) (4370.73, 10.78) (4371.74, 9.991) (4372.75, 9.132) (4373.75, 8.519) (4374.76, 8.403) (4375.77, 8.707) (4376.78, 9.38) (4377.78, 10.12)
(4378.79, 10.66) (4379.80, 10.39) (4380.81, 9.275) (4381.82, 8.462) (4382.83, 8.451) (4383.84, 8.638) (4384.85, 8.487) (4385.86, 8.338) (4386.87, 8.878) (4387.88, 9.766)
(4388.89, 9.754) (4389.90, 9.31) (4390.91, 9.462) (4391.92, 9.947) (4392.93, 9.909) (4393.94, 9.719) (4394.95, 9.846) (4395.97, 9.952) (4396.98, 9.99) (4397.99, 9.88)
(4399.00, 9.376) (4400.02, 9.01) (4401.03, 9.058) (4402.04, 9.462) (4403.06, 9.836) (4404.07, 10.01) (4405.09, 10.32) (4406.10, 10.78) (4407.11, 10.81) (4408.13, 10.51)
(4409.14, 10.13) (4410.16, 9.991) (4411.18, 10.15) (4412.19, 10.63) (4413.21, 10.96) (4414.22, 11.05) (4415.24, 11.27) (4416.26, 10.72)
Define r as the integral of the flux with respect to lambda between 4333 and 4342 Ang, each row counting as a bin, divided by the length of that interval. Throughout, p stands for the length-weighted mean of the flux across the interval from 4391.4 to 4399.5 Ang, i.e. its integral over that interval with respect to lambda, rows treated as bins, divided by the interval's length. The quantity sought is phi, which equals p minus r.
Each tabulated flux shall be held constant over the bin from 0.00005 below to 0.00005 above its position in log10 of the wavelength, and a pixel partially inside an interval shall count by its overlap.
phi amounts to 0.8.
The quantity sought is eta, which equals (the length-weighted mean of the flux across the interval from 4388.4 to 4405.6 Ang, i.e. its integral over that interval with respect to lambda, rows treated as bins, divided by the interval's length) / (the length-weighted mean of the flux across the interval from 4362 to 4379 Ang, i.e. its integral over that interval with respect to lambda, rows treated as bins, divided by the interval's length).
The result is 0.96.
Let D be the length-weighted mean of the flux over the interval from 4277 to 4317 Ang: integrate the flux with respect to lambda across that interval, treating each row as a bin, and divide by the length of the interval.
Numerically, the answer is 8.1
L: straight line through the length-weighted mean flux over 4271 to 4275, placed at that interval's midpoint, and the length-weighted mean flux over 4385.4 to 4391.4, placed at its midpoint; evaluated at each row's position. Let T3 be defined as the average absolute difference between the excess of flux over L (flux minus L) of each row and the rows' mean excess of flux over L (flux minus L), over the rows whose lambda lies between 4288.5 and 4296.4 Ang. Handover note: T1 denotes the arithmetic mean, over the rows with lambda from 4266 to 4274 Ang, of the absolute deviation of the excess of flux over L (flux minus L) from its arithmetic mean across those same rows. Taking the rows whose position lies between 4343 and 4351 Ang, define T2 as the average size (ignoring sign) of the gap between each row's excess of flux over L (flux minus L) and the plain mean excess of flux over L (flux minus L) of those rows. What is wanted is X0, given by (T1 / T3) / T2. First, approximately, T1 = 0.97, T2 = 0.25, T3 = 0.21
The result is 19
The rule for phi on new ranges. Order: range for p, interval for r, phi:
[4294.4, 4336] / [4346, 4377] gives -1.4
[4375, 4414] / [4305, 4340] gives 0.7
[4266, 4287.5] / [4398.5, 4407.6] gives -1.4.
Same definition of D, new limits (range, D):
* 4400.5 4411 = 10.1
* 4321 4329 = 9.8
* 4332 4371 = 9.9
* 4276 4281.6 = 8.4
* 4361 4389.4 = 9.8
